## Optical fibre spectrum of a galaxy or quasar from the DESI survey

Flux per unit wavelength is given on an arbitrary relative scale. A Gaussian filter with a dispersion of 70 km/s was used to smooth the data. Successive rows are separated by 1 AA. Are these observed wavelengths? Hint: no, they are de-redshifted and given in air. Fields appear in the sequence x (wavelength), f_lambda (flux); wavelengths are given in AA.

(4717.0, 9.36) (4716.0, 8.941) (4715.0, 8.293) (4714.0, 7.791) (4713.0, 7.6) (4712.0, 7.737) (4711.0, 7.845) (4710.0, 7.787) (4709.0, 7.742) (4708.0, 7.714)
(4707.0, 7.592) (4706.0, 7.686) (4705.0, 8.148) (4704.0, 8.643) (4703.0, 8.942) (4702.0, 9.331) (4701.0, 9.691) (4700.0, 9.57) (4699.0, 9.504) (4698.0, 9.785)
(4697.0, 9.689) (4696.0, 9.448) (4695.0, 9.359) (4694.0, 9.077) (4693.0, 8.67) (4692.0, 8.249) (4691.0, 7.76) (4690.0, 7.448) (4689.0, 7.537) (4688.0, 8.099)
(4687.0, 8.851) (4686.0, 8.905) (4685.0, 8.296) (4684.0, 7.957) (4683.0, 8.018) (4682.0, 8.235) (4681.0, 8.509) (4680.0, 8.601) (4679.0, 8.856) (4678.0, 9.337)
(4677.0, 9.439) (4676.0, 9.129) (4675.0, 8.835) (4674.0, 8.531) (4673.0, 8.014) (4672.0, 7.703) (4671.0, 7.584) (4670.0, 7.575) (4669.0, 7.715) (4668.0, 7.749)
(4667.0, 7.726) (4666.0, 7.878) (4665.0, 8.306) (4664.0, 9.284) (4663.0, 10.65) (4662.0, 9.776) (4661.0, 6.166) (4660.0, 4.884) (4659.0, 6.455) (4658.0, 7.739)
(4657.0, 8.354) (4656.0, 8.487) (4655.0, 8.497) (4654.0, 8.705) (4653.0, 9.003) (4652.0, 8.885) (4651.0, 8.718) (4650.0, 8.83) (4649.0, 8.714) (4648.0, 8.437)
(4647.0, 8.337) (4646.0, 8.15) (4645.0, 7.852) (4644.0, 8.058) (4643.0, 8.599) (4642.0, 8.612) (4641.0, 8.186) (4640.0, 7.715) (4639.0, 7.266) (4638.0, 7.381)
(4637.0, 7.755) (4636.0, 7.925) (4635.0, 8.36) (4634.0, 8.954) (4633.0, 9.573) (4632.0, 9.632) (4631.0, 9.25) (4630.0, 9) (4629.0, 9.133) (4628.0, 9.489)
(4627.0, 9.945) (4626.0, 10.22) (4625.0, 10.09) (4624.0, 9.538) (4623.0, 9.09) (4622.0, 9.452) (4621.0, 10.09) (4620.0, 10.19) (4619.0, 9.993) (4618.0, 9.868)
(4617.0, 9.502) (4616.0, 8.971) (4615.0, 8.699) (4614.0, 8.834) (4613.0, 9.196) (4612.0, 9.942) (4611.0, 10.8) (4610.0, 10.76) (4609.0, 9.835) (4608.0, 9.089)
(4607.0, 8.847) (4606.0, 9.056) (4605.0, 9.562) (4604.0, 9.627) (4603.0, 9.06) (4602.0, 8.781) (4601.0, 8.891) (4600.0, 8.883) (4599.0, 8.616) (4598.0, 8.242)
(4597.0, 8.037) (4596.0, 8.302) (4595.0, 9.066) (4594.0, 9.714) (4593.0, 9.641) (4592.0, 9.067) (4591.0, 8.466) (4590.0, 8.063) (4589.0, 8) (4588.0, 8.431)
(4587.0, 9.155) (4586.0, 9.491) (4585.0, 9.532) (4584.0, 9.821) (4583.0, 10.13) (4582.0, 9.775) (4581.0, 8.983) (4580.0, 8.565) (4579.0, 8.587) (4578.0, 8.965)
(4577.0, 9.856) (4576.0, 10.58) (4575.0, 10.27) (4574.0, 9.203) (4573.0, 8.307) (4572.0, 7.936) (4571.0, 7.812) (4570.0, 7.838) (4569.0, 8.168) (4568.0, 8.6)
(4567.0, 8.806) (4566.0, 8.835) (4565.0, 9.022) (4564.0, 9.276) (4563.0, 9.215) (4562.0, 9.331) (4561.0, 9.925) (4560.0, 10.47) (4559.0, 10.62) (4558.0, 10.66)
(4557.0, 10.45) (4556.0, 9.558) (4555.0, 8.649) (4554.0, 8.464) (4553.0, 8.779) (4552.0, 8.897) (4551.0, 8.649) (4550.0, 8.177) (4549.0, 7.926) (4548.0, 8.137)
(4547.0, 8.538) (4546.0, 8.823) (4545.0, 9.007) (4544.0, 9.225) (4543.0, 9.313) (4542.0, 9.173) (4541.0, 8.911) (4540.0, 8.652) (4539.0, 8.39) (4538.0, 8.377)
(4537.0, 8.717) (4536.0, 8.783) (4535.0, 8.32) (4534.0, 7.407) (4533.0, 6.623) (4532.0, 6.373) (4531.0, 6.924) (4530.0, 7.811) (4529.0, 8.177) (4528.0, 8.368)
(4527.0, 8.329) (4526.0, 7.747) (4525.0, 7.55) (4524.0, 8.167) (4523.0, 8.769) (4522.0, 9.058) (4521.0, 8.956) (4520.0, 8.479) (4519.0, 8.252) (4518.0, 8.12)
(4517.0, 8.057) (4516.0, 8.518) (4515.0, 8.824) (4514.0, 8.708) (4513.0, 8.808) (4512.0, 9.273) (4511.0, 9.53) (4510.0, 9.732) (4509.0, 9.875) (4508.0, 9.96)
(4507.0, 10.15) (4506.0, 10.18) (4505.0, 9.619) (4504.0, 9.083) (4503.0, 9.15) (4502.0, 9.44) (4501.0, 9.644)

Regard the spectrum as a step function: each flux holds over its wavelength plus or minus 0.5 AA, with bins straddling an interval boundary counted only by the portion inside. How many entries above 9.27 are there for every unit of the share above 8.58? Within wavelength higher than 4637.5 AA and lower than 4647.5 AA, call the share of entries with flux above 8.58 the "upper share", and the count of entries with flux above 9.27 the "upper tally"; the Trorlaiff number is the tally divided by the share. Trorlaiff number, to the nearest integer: 0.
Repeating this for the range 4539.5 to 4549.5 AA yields 1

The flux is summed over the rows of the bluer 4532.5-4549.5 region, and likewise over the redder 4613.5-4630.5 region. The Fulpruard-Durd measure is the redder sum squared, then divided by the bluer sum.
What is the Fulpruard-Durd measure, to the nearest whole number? 182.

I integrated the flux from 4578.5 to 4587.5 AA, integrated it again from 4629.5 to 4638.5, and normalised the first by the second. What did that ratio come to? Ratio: 1.08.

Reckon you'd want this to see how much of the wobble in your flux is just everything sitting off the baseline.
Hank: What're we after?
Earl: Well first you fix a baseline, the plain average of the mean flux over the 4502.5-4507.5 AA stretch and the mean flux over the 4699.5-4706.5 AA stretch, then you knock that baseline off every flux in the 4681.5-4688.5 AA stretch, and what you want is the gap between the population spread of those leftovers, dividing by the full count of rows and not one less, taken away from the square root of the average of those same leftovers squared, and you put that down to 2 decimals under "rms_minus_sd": 0.62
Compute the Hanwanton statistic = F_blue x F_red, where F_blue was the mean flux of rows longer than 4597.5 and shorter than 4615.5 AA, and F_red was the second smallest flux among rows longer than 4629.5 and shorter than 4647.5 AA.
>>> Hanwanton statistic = 68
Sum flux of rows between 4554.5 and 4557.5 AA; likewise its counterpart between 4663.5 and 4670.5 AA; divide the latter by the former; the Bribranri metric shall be 2.0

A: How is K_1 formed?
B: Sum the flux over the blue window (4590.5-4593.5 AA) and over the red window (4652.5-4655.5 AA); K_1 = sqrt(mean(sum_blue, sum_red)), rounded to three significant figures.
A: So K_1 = 5.17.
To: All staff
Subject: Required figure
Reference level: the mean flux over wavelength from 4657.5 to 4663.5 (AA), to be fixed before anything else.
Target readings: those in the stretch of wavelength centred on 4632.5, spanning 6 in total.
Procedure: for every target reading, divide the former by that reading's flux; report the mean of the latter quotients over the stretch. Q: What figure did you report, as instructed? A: 0.836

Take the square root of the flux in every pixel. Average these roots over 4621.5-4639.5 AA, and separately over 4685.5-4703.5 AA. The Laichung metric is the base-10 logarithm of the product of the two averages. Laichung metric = 0.951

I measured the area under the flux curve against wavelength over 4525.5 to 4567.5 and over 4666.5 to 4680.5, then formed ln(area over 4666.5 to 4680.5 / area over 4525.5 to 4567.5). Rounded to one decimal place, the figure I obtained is -1.1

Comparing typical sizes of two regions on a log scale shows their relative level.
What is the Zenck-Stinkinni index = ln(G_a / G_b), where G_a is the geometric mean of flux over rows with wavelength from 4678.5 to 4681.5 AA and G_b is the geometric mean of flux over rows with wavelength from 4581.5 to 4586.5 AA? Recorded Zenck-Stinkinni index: -0.12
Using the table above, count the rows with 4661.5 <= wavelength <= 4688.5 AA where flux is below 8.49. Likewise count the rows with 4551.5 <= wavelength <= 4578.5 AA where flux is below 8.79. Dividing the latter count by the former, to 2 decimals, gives 0.64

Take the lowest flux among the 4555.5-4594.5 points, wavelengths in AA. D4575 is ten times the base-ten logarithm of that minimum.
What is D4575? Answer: 8.9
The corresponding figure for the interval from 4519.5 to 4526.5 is 8.8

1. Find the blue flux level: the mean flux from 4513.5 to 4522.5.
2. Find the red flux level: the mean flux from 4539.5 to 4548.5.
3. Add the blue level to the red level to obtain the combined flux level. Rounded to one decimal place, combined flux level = 17.4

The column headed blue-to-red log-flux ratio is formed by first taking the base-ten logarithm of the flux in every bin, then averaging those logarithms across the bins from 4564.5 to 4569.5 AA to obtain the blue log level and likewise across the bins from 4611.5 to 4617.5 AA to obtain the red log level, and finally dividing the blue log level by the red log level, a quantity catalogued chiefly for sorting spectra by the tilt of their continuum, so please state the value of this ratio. 0.97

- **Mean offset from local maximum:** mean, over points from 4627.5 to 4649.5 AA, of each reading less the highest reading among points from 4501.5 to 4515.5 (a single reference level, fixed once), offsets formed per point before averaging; -1.71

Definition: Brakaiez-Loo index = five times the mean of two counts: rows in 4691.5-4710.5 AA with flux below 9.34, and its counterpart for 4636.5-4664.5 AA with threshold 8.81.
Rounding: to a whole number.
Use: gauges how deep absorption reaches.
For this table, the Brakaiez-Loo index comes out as 85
